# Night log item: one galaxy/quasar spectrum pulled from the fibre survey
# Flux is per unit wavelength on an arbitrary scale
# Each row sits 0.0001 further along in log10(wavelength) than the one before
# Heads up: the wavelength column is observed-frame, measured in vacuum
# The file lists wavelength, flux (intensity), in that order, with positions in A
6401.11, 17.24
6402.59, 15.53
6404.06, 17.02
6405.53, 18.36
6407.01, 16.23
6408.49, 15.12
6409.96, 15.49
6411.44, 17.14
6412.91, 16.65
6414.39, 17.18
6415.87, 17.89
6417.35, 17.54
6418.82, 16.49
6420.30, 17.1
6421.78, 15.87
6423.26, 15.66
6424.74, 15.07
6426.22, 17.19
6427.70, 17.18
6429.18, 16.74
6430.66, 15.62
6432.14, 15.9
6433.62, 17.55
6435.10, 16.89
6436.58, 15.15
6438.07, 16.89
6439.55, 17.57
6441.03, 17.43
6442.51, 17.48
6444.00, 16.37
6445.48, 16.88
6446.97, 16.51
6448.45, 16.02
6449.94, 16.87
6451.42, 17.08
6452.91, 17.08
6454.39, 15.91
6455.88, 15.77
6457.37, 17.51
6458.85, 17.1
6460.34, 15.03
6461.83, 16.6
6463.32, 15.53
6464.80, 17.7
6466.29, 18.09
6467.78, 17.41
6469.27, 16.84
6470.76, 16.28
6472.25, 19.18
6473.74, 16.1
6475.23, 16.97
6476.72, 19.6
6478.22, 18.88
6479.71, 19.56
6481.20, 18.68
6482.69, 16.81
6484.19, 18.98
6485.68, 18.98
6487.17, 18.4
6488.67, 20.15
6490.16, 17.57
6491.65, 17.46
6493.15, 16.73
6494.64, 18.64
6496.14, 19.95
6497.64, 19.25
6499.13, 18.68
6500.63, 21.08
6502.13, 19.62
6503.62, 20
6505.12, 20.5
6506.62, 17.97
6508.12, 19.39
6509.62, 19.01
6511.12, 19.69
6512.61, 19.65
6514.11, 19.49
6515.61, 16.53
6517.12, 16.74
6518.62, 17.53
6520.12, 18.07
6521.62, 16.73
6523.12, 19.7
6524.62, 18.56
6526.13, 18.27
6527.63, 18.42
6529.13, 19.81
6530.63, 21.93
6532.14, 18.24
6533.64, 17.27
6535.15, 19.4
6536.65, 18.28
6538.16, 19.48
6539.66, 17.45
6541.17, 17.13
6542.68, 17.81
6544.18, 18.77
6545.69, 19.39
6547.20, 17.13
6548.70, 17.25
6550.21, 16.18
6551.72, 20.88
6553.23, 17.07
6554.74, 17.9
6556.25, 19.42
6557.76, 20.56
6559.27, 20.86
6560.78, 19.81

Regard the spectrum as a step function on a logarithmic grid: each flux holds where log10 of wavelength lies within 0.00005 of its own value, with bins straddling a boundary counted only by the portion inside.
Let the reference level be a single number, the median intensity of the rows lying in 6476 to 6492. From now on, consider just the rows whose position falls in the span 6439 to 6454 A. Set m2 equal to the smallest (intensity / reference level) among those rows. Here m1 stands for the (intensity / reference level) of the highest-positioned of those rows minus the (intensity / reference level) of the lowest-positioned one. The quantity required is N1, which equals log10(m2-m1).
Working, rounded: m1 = -0.03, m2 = 0.849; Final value -0.06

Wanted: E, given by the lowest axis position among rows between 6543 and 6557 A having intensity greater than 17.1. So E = 6544.18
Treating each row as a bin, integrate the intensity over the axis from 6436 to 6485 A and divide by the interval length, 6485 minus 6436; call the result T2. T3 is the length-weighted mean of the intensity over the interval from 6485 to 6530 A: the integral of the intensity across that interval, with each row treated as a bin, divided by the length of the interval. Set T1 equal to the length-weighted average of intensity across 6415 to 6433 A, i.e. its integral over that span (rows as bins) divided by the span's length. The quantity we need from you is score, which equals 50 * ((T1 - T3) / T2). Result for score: -7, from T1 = 16.5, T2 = 17.2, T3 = 18.8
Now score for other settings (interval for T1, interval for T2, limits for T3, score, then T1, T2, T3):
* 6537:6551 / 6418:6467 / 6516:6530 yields -1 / 17.9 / 16.6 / 18.2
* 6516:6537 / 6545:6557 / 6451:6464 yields 6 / 18.5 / 18.1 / 16.4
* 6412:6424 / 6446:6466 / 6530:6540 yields -6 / 16.8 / 16.6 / 18.9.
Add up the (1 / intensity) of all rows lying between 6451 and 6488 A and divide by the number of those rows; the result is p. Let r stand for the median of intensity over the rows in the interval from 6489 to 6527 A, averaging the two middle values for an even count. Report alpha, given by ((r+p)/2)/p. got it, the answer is 163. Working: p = 0.058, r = 18.7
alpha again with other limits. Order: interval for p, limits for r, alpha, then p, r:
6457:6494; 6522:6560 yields 162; 0.057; 18.4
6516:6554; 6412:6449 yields 154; 0.055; 16.9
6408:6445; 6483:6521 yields 158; 0.060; 19.0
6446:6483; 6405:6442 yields 145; 0.059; 16.9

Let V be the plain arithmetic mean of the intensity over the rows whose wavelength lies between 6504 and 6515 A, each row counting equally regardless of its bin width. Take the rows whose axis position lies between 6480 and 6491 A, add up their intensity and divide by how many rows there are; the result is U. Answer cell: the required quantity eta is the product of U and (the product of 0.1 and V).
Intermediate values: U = 18.5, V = 19.4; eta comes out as 35.9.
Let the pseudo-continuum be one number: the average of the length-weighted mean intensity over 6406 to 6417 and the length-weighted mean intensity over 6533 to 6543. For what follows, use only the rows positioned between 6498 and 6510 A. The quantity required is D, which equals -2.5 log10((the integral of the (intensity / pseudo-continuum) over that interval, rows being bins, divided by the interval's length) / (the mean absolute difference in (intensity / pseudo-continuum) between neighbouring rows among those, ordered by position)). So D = -2.95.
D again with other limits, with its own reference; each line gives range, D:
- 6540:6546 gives -3.45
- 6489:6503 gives -3.04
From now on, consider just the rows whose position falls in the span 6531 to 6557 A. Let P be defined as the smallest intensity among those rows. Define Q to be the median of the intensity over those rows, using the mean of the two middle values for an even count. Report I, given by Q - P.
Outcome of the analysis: 1.7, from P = 16.18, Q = 17.9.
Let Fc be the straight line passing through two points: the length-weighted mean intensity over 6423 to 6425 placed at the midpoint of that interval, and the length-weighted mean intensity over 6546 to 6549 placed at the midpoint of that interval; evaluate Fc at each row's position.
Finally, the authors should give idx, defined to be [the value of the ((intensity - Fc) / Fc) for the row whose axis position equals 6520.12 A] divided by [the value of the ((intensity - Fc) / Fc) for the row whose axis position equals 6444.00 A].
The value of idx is 1.4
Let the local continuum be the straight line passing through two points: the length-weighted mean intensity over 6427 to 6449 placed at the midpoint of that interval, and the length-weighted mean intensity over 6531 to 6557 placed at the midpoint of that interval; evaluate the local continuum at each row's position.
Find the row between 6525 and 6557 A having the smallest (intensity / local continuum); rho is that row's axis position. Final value 6550.21 A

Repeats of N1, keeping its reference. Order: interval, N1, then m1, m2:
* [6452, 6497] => -0.19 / 0.15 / 0.796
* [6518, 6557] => -0.12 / 0.10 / 0.857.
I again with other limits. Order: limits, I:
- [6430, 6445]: 1.7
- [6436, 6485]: 1.9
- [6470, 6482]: 2.7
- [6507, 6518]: 2.9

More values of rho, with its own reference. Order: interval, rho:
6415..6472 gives 6460.34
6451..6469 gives 6460.34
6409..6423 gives 6409.96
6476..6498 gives 6493.15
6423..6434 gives 6424.74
